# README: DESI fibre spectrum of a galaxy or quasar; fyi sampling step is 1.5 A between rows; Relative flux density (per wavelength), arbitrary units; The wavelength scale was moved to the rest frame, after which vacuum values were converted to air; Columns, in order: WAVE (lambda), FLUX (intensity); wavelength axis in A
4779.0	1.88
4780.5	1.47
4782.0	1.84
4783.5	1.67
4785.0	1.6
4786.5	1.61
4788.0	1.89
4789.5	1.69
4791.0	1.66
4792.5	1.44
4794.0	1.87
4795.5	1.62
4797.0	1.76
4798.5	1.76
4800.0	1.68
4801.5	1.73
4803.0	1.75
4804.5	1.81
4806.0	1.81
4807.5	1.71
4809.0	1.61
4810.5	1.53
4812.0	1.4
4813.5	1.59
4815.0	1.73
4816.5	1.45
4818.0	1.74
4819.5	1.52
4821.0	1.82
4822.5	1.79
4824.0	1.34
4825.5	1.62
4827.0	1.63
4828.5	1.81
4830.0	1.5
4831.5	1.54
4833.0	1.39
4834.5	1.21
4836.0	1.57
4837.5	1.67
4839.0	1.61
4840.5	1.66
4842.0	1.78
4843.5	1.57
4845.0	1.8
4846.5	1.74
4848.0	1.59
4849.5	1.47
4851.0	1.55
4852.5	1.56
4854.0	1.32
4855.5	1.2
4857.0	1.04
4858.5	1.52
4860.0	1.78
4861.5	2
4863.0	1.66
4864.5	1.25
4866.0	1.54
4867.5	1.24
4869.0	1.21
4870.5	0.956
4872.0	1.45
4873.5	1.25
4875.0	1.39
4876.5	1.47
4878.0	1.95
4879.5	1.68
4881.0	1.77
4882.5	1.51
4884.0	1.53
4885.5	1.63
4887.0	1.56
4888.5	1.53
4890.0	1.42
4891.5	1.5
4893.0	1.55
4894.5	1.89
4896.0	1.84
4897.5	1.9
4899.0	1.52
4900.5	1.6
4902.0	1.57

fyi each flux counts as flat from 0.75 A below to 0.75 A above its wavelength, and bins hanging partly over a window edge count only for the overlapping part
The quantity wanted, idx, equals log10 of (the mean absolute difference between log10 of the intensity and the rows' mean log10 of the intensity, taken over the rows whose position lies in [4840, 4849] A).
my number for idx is -1.7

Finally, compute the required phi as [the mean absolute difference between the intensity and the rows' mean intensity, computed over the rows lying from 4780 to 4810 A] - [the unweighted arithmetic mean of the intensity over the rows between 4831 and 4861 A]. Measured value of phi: -1.43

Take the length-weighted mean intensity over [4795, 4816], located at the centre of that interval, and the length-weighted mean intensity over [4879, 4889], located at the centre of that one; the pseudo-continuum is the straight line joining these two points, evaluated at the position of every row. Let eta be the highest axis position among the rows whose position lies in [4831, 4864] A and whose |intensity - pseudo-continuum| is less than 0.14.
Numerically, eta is 4863.0 A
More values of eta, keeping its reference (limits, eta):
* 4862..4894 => 4893.0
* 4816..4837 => 4836.0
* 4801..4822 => 4818.0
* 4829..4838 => 4837.5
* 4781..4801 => 4800.0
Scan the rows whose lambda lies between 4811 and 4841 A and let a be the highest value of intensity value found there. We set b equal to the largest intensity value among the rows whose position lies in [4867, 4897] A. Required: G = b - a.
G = 0.13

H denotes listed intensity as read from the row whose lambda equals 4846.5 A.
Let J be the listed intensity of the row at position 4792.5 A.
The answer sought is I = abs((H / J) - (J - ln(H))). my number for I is 0.32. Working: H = 1.74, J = 1.44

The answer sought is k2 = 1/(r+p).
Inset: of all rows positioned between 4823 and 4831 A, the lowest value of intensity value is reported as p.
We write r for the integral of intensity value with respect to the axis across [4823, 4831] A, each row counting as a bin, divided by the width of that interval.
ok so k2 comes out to 0.342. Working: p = 1.34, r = 1.59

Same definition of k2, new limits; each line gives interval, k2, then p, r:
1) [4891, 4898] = 0.309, 1.5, 1.74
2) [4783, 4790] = 0.304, 1.6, 1.69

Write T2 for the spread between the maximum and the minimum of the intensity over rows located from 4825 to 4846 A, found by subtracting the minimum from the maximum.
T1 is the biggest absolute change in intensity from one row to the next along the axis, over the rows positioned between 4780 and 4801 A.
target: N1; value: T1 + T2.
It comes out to 1.03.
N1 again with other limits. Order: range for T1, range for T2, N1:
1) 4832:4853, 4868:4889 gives 1.35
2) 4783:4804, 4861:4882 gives 1.47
